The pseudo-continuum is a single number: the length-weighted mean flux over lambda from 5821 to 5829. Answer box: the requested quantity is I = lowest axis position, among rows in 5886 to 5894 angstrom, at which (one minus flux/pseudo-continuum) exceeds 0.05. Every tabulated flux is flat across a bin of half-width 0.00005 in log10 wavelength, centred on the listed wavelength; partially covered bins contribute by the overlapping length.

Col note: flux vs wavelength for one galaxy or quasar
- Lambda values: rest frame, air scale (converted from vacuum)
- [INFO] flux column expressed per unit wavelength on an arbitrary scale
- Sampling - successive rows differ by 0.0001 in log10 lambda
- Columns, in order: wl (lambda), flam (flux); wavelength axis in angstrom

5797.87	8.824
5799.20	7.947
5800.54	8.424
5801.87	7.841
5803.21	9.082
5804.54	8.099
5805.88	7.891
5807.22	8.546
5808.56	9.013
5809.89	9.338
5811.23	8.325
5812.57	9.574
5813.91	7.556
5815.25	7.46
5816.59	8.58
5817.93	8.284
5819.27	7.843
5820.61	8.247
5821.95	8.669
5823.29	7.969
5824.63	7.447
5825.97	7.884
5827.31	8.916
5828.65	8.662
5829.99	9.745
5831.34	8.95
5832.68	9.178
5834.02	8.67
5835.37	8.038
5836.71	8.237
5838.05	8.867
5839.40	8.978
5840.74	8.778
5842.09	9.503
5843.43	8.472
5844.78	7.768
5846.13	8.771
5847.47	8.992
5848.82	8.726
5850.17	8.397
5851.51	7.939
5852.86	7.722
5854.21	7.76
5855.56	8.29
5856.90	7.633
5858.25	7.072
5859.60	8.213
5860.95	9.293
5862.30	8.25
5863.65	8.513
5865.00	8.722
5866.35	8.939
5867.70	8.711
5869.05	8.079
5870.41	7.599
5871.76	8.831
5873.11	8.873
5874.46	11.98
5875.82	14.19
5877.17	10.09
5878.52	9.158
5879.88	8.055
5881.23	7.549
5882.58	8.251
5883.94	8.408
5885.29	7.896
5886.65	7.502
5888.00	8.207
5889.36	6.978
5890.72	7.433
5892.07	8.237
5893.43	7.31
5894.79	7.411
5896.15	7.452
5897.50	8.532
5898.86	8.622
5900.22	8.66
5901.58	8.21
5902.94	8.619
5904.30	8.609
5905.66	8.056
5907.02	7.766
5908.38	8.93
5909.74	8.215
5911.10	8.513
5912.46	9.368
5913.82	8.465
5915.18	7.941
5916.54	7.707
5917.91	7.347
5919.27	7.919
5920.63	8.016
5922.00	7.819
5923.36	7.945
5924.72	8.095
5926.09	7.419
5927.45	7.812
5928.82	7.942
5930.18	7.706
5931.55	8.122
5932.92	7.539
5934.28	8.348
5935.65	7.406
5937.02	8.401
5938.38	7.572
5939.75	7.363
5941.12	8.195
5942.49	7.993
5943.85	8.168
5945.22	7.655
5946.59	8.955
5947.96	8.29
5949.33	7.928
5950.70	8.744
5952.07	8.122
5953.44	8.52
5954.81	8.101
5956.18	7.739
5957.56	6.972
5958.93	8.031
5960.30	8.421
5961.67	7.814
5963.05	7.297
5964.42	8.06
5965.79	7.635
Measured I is 5886.65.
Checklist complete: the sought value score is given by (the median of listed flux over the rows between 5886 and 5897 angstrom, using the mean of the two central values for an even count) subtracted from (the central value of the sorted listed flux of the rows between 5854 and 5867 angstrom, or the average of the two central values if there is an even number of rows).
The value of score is 0.8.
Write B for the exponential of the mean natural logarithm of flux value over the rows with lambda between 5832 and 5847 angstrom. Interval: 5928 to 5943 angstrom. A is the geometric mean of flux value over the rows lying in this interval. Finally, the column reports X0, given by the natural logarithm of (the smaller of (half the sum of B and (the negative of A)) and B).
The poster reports -0.94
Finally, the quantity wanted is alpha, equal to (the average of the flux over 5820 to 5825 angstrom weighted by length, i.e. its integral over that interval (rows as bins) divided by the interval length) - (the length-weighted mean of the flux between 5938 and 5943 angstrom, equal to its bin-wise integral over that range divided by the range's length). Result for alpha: 0.3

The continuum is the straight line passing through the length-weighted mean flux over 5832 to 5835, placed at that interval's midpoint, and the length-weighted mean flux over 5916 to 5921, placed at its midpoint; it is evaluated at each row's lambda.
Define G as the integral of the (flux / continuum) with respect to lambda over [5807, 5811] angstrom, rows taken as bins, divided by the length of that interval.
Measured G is 0.98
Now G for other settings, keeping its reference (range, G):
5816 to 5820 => 0.91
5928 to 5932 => 1.04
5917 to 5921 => 1.00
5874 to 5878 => 1.45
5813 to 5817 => 0.87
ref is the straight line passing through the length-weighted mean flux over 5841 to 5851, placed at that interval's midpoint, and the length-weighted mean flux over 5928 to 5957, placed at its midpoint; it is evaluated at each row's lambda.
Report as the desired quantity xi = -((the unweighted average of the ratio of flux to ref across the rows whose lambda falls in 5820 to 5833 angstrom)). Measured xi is -0.98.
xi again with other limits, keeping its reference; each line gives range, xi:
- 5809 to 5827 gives -0.93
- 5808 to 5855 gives -0.97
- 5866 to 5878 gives -1.14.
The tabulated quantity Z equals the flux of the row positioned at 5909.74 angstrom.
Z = 8.215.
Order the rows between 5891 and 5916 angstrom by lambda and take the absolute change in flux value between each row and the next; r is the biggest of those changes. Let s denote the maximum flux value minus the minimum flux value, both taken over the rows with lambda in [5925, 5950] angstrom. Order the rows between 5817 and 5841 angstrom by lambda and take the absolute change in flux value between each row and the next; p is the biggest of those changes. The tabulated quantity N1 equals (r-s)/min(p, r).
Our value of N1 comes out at -0.4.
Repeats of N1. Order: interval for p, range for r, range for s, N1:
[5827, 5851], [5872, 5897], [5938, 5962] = 2.0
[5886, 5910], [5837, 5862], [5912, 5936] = -0.8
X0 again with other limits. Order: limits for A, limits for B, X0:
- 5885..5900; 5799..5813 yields -0.95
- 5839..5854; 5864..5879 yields -0.82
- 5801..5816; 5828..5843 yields -1.47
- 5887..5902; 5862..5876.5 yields -0.44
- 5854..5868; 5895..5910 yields -4.00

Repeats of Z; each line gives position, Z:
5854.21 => 7.76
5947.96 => 8.29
